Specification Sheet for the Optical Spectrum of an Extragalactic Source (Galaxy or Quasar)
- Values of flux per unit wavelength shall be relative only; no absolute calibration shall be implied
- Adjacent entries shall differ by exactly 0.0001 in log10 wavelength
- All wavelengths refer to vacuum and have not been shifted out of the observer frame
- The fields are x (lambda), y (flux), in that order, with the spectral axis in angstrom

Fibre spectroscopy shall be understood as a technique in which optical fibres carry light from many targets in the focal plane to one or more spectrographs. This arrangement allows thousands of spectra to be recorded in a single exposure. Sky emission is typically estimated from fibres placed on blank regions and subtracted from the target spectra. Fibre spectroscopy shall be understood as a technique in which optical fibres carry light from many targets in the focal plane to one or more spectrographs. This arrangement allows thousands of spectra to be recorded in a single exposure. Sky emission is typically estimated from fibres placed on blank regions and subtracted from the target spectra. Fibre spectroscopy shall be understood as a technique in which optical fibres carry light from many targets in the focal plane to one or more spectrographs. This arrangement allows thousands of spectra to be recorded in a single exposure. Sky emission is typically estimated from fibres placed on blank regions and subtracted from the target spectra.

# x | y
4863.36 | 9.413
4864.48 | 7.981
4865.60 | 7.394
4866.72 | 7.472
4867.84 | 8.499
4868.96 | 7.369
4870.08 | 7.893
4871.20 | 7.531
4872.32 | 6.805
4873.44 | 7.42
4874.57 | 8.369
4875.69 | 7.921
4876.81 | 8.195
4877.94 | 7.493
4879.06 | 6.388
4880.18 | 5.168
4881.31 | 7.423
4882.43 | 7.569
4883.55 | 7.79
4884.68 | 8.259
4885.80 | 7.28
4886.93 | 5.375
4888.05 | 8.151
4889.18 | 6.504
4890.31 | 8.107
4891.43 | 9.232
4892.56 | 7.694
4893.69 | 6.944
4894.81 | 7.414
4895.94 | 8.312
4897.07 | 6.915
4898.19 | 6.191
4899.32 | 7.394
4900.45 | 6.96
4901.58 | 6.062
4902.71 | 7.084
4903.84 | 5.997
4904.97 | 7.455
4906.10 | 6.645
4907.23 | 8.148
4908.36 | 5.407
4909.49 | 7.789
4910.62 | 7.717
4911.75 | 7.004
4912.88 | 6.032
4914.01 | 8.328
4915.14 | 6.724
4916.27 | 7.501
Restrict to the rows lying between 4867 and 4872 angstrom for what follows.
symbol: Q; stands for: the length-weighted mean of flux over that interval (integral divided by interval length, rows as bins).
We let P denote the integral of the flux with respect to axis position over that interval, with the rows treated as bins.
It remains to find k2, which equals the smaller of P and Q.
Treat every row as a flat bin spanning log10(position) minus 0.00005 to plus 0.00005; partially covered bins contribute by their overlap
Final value 7.76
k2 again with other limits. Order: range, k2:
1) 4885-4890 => 6.96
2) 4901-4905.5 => 6.64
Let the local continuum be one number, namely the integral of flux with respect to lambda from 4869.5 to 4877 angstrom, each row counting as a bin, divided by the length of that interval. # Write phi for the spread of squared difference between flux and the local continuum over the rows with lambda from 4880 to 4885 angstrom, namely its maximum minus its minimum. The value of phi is 6.5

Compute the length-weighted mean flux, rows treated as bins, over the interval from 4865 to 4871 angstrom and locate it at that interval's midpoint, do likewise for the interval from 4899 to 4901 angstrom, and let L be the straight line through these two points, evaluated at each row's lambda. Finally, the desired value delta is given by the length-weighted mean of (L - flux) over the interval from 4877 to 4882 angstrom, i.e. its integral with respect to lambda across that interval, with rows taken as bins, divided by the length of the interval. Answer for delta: 0.8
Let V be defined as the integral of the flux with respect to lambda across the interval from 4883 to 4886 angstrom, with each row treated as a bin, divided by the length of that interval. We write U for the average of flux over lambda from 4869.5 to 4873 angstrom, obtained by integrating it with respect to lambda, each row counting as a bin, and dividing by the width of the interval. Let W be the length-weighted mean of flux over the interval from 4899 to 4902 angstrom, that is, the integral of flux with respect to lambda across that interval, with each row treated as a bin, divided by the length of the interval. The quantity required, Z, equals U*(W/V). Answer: 6.4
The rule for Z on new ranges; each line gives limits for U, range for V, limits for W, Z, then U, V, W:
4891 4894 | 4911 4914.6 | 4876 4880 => 8.0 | 8.0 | 7.2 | 7.2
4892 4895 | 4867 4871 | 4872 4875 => 7.0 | 7.4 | 7.9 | 7.5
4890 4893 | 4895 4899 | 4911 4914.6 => 8.4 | 8.4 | 7.2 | 7.2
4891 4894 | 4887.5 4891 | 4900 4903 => 6.9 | 8.0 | 7.6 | 6.7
